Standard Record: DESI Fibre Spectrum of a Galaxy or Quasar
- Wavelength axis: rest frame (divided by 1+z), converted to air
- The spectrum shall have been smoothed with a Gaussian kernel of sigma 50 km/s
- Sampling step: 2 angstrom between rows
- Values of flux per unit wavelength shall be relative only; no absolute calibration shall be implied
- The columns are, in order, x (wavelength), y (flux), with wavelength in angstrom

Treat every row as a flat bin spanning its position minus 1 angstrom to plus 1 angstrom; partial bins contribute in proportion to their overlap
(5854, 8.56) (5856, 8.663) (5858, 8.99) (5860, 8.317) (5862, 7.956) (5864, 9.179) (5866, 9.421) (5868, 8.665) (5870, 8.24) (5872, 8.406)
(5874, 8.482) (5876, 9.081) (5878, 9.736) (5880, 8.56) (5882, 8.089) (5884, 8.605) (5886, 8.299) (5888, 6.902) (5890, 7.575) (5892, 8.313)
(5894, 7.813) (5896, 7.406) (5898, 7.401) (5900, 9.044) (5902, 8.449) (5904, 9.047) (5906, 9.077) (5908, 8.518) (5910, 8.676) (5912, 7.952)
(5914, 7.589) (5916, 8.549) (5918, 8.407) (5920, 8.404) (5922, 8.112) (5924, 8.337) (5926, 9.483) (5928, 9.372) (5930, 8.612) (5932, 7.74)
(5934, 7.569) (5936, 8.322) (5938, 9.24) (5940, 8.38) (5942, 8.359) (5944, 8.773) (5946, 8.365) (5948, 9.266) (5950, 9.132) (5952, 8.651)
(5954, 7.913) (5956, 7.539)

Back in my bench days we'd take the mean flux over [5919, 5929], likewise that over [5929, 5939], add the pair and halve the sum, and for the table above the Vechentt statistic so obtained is 8.52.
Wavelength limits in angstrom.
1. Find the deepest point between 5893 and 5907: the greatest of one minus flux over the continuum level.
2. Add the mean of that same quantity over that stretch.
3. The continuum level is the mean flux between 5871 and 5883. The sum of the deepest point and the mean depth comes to 0.20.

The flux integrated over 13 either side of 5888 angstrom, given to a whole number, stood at 214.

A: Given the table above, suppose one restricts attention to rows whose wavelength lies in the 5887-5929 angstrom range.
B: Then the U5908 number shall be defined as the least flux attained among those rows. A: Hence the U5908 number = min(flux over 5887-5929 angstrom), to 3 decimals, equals 6.902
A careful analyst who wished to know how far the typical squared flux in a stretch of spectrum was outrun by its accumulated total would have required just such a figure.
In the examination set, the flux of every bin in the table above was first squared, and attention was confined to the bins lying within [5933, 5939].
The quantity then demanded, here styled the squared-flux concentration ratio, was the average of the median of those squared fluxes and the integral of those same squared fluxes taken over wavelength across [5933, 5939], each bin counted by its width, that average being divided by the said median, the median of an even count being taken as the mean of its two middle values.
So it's 3.56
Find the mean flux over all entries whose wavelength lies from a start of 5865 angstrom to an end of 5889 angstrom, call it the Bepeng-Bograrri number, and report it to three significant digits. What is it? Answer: 8.54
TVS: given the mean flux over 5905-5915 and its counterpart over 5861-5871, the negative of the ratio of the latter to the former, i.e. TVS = -1.04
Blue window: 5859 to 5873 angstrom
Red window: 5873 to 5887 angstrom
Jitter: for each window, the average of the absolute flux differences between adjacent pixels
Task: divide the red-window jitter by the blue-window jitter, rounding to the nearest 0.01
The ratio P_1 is 1.17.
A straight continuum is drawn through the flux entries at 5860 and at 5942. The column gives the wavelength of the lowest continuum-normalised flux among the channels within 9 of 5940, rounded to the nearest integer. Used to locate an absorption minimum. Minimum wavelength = 5934 angstrom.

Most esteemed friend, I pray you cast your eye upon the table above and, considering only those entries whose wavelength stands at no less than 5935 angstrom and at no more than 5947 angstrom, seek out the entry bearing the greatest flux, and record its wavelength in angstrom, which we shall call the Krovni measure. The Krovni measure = 5938 angstrom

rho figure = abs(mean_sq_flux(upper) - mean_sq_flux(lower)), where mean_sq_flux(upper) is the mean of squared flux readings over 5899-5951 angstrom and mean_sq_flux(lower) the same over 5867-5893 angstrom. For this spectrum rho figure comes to 3.0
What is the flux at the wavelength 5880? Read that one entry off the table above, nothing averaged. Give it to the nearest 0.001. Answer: 8.560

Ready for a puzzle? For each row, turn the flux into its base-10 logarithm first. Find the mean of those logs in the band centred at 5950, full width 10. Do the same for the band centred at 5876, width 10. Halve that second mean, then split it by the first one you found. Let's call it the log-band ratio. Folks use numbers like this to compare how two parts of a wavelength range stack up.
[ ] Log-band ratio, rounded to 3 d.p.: 0.505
